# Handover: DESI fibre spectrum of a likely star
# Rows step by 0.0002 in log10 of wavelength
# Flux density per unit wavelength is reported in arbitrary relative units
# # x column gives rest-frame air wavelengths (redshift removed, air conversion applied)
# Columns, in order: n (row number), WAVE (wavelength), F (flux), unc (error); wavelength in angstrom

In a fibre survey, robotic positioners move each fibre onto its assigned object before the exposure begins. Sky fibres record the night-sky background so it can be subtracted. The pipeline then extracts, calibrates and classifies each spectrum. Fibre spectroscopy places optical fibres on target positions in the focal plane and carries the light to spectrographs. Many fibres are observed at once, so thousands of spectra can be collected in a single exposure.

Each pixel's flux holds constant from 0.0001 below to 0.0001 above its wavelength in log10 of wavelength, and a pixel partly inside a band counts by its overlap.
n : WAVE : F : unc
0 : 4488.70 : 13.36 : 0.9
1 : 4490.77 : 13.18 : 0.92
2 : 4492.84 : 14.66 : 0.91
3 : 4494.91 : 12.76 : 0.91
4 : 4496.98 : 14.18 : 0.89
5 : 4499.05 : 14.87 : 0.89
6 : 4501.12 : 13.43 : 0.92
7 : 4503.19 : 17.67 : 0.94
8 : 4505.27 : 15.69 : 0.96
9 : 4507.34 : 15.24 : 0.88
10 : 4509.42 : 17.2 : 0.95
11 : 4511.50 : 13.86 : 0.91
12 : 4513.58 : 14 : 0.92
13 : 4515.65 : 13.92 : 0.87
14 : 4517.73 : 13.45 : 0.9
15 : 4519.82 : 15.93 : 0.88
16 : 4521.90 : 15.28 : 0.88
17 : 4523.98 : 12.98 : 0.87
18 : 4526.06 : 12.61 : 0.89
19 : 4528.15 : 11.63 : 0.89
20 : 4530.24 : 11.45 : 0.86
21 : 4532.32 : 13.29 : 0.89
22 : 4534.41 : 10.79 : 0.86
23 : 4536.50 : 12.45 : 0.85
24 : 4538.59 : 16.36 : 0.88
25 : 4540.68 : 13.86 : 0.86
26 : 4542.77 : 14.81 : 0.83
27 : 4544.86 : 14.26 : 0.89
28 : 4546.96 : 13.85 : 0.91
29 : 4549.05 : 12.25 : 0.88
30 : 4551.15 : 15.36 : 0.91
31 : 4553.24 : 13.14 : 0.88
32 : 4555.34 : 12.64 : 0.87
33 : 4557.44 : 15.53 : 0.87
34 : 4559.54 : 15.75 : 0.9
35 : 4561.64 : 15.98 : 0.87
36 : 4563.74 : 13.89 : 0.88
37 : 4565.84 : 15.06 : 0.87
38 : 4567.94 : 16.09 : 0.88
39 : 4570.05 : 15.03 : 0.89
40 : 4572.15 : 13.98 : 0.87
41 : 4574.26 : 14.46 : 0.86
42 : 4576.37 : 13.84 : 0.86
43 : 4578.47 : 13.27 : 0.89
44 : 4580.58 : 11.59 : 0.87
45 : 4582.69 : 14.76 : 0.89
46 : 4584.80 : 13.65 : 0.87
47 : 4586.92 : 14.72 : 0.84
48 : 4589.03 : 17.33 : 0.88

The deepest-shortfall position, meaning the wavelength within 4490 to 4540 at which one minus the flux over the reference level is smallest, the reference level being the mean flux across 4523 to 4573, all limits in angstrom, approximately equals 4503.19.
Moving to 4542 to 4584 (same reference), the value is 4567.94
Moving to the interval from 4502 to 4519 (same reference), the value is 4503.19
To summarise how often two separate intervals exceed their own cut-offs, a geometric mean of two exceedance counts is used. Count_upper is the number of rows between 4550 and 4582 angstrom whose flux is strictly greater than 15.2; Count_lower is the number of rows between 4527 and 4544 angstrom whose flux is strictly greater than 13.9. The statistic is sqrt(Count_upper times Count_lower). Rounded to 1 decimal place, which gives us 3.2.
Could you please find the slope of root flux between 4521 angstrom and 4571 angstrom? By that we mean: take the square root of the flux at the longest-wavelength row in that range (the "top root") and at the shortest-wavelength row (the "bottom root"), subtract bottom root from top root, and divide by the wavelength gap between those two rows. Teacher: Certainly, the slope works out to 0.00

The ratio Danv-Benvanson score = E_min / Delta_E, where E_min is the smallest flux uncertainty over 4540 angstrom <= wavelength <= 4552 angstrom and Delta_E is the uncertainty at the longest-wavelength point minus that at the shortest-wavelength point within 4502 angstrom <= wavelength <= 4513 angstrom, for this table -28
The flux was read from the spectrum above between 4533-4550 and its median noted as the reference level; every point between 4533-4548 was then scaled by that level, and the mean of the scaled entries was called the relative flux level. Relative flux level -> 0.99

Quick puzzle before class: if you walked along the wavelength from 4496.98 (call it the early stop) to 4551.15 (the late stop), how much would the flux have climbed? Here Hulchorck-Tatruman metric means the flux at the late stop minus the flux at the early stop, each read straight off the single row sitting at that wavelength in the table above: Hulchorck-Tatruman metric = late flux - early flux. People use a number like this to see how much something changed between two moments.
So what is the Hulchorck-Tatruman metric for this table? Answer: 1.2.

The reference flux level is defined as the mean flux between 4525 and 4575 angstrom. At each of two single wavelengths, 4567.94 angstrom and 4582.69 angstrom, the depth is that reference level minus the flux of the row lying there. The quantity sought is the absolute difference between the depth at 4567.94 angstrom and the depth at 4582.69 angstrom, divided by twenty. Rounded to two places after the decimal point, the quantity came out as 0.07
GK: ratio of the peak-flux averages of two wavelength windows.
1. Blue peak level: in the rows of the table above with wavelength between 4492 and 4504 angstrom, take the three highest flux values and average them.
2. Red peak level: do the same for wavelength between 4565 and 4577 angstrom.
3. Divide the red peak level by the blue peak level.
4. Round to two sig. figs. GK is 0.98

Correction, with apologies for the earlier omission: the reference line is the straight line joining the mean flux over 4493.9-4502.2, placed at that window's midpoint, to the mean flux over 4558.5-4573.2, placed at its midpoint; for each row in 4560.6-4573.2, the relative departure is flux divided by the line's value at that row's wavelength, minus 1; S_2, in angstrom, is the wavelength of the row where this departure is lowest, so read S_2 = 4572.15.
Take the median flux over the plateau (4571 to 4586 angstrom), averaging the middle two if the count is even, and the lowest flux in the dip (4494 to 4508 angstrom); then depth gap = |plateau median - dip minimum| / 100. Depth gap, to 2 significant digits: 0.011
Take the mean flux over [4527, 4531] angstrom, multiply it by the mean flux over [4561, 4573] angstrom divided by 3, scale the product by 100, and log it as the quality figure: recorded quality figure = 5772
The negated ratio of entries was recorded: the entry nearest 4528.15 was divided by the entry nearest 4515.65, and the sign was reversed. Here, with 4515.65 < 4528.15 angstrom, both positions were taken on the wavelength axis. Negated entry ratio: -0.8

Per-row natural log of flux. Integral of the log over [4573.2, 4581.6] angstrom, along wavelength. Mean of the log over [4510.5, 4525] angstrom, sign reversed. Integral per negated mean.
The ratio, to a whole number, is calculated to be -8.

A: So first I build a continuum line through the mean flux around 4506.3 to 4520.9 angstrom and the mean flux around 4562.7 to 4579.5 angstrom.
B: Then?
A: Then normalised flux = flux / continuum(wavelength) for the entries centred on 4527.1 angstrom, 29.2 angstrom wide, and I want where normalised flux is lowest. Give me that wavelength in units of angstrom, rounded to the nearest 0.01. 4534.41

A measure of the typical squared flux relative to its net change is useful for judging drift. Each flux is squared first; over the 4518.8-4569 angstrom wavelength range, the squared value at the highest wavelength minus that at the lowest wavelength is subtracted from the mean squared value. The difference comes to 193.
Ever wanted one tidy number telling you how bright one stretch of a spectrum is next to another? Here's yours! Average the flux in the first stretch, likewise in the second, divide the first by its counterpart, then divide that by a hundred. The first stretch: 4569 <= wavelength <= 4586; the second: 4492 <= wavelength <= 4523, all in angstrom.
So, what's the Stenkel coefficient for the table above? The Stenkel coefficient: 0.0093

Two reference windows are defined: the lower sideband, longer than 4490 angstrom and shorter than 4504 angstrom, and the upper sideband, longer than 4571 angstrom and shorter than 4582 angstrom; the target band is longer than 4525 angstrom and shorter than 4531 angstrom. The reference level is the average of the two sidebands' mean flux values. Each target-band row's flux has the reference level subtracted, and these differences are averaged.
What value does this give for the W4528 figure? -2.0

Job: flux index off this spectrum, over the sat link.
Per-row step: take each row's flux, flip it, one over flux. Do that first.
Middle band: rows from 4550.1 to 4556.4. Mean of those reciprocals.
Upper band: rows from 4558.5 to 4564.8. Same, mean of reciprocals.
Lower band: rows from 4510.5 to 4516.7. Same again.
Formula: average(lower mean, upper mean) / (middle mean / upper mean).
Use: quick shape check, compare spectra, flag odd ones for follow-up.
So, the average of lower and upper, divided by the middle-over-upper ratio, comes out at 0.062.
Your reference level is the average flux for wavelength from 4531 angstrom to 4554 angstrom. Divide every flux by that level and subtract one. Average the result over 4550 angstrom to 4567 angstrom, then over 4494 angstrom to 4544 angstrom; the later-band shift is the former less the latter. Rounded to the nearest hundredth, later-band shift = 0.04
